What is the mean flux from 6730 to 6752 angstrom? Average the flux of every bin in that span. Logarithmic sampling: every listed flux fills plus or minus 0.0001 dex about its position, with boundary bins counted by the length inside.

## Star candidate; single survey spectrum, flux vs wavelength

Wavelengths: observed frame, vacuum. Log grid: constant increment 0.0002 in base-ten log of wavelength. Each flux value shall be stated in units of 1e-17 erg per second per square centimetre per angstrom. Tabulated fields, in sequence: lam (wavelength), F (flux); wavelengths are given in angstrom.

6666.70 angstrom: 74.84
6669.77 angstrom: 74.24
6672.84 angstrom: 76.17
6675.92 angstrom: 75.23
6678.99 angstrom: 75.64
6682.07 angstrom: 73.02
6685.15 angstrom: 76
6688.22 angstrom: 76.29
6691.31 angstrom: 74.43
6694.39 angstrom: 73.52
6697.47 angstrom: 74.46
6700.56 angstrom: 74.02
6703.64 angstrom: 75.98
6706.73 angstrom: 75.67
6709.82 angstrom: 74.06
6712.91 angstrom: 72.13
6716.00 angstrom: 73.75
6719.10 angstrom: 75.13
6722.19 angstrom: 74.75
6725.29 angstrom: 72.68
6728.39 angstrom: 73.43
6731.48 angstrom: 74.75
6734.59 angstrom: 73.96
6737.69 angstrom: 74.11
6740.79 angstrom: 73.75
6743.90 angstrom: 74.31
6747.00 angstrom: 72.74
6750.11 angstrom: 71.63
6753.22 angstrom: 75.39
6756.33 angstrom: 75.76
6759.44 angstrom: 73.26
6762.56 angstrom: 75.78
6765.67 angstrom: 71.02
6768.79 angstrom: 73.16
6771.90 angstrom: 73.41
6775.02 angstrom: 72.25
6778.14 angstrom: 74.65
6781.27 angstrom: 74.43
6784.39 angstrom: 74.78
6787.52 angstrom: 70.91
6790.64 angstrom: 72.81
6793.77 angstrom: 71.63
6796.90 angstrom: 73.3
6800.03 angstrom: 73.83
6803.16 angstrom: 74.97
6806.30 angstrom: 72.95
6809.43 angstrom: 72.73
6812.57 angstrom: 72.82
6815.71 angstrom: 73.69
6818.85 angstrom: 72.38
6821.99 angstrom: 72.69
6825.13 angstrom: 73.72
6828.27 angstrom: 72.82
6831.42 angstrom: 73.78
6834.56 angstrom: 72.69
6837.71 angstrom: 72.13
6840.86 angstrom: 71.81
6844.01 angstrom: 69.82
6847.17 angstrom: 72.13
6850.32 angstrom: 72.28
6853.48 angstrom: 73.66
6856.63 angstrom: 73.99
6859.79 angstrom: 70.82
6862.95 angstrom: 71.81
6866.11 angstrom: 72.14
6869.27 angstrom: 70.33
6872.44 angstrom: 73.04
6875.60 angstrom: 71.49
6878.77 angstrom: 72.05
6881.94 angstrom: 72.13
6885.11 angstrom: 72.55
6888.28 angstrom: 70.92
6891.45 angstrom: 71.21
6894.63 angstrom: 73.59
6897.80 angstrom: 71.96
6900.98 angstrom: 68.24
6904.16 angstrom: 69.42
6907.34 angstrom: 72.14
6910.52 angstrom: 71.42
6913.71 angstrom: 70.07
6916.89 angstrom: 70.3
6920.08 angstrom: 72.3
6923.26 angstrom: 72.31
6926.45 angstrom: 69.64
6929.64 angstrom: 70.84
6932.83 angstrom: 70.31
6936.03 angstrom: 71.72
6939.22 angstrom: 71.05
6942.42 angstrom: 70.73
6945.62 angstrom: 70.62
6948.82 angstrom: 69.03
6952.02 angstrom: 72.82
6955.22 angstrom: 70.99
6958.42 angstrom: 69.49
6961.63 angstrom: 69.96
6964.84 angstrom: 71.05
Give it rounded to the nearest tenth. 73.6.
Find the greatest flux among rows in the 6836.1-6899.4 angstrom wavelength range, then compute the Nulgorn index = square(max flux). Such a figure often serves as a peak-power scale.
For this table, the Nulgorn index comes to 5475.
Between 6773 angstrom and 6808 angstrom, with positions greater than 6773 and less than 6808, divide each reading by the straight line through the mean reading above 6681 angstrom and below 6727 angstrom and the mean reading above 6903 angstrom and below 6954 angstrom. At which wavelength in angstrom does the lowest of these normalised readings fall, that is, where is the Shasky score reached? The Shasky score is 6787.52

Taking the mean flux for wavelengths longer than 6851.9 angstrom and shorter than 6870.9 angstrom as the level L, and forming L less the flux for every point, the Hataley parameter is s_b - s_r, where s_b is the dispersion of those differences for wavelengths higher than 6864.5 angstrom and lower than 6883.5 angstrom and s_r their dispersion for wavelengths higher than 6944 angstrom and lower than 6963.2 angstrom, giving -0.4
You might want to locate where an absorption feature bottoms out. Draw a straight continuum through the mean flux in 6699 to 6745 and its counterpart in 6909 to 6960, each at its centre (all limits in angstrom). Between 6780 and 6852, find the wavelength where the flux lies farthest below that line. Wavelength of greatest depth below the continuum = 6844.01 angstrom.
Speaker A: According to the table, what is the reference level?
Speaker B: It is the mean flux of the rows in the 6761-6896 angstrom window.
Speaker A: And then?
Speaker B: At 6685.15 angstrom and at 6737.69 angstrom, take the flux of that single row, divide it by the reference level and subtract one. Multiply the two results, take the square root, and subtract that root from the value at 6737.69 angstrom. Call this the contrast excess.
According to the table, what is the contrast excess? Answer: -0.01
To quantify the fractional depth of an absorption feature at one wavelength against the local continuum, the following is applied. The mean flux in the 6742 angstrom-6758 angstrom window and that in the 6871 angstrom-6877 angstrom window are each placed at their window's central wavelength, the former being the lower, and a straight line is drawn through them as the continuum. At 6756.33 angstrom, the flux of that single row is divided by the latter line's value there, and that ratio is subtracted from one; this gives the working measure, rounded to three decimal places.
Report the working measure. -0.025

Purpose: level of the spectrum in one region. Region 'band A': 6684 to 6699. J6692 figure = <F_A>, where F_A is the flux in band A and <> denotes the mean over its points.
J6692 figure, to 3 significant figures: 74.9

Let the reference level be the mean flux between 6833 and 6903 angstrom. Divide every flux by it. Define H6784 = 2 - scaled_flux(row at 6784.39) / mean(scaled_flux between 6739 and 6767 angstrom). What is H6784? 0.99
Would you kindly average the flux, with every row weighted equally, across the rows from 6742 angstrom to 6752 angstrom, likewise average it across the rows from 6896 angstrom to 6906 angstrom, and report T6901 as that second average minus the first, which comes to -3.0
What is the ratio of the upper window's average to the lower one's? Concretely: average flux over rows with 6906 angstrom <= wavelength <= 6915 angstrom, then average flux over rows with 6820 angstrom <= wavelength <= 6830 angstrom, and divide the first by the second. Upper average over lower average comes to 0.974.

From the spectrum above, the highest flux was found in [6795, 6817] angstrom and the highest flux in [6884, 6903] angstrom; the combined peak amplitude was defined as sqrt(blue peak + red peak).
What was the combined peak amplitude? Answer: 12.2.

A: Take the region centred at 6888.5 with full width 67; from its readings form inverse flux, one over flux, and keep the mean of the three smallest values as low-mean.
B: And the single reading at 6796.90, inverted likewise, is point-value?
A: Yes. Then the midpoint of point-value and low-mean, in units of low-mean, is 1.00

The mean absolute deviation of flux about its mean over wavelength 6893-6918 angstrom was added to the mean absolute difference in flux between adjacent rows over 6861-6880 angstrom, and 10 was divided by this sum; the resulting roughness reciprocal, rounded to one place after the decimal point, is 3.6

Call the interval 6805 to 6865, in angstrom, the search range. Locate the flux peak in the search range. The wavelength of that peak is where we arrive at 6856.63 angstrom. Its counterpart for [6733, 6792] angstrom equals 6762.56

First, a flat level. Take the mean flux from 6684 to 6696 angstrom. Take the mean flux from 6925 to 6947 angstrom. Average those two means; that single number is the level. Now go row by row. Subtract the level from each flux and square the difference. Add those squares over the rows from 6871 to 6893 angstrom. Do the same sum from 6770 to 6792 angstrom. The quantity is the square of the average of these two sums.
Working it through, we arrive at 140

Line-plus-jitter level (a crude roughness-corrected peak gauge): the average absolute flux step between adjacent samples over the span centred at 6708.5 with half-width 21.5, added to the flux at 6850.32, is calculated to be 73.5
